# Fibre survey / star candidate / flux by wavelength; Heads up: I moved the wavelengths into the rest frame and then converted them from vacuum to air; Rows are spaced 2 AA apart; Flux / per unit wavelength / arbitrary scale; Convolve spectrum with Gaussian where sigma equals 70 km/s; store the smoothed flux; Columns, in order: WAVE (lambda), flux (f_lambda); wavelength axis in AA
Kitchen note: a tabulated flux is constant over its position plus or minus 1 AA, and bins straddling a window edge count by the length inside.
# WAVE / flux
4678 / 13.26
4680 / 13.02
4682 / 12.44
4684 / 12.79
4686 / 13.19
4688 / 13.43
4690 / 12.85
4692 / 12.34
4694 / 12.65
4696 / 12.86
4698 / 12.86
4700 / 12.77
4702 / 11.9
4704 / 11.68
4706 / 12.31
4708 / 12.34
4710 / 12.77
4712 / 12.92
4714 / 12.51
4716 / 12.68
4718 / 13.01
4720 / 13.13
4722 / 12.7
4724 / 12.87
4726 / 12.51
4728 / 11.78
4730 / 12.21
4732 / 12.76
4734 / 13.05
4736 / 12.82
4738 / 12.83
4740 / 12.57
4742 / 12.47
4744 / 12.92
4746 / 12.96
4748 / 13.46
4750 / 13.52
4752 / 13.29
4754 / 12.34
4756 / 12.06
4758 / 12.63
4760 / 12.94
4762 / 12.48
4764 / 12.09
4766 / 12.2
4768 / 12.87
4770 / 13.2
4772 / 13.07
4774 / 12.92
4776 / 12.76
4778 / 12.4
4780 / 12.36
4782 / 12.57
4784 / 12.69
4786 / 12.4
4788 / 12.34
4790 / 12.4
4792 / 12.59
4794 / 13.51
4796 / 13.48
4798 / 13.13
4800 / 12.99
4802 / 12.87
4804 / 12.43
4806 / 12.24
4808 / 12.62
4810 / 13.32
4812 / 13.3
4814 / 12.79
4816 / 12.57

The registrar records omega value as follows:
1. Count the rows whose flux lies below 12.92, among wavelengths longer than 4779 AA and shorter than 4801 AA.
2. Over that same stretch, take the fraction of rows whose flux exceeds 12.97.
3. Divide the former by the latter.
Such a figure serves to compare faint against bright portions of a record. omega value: 19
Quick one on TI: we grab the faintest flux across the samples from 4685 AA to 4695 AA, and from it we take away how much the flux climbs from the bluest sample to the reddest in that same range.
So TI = 12.9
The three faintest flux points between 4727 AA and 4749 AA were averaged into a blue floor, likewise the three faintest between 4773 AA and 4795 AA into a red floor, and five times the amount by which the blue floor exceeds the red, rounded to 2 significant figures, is -1.1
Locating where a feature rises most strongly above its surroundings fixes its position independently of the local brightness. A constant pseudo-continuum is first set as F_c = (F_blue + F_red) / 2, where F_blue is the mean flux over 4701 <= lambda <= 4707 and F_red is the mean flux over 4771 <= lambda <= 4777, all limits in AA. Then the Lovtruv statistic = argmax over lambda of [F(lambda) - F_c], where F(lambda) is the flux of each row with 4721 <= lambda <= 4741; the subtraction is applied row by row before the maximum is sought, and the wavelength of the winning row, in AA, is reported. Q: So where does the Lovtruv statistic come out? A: 4734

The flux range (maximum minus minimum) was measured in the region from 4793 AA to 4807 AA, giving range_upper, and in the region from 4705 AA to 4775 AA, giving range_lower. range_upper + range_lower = 3.0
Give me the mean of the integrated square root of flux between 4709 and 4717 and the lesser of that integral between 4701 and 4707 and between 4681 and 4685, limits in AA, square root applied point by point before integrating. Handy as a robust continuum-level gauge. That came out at 21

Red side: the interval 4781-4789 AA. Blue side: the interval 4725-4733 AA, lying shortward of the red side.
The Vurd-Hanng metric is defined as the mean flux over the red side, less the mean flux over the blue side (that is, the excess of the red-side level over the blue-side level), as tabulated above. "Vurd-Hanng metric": 0.2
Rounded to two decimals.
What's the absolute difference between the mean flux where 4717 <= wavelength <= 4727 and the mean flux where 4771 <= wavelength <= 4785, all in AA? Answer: 0.16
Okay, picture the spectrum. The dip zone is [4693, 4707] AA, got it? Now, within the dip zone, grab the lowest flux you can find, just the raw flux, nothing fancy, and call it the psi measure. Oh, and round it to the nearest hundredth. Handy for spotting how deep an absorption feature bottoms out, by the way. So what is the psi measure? 11.68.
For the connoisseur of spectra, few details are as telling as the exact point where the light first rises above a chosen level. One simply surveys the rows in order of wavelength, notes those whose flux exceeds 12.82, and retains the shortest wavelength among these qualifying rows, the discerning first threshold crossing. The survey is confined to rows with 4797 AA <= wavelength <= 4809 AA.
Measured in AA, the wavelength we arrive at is 4798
